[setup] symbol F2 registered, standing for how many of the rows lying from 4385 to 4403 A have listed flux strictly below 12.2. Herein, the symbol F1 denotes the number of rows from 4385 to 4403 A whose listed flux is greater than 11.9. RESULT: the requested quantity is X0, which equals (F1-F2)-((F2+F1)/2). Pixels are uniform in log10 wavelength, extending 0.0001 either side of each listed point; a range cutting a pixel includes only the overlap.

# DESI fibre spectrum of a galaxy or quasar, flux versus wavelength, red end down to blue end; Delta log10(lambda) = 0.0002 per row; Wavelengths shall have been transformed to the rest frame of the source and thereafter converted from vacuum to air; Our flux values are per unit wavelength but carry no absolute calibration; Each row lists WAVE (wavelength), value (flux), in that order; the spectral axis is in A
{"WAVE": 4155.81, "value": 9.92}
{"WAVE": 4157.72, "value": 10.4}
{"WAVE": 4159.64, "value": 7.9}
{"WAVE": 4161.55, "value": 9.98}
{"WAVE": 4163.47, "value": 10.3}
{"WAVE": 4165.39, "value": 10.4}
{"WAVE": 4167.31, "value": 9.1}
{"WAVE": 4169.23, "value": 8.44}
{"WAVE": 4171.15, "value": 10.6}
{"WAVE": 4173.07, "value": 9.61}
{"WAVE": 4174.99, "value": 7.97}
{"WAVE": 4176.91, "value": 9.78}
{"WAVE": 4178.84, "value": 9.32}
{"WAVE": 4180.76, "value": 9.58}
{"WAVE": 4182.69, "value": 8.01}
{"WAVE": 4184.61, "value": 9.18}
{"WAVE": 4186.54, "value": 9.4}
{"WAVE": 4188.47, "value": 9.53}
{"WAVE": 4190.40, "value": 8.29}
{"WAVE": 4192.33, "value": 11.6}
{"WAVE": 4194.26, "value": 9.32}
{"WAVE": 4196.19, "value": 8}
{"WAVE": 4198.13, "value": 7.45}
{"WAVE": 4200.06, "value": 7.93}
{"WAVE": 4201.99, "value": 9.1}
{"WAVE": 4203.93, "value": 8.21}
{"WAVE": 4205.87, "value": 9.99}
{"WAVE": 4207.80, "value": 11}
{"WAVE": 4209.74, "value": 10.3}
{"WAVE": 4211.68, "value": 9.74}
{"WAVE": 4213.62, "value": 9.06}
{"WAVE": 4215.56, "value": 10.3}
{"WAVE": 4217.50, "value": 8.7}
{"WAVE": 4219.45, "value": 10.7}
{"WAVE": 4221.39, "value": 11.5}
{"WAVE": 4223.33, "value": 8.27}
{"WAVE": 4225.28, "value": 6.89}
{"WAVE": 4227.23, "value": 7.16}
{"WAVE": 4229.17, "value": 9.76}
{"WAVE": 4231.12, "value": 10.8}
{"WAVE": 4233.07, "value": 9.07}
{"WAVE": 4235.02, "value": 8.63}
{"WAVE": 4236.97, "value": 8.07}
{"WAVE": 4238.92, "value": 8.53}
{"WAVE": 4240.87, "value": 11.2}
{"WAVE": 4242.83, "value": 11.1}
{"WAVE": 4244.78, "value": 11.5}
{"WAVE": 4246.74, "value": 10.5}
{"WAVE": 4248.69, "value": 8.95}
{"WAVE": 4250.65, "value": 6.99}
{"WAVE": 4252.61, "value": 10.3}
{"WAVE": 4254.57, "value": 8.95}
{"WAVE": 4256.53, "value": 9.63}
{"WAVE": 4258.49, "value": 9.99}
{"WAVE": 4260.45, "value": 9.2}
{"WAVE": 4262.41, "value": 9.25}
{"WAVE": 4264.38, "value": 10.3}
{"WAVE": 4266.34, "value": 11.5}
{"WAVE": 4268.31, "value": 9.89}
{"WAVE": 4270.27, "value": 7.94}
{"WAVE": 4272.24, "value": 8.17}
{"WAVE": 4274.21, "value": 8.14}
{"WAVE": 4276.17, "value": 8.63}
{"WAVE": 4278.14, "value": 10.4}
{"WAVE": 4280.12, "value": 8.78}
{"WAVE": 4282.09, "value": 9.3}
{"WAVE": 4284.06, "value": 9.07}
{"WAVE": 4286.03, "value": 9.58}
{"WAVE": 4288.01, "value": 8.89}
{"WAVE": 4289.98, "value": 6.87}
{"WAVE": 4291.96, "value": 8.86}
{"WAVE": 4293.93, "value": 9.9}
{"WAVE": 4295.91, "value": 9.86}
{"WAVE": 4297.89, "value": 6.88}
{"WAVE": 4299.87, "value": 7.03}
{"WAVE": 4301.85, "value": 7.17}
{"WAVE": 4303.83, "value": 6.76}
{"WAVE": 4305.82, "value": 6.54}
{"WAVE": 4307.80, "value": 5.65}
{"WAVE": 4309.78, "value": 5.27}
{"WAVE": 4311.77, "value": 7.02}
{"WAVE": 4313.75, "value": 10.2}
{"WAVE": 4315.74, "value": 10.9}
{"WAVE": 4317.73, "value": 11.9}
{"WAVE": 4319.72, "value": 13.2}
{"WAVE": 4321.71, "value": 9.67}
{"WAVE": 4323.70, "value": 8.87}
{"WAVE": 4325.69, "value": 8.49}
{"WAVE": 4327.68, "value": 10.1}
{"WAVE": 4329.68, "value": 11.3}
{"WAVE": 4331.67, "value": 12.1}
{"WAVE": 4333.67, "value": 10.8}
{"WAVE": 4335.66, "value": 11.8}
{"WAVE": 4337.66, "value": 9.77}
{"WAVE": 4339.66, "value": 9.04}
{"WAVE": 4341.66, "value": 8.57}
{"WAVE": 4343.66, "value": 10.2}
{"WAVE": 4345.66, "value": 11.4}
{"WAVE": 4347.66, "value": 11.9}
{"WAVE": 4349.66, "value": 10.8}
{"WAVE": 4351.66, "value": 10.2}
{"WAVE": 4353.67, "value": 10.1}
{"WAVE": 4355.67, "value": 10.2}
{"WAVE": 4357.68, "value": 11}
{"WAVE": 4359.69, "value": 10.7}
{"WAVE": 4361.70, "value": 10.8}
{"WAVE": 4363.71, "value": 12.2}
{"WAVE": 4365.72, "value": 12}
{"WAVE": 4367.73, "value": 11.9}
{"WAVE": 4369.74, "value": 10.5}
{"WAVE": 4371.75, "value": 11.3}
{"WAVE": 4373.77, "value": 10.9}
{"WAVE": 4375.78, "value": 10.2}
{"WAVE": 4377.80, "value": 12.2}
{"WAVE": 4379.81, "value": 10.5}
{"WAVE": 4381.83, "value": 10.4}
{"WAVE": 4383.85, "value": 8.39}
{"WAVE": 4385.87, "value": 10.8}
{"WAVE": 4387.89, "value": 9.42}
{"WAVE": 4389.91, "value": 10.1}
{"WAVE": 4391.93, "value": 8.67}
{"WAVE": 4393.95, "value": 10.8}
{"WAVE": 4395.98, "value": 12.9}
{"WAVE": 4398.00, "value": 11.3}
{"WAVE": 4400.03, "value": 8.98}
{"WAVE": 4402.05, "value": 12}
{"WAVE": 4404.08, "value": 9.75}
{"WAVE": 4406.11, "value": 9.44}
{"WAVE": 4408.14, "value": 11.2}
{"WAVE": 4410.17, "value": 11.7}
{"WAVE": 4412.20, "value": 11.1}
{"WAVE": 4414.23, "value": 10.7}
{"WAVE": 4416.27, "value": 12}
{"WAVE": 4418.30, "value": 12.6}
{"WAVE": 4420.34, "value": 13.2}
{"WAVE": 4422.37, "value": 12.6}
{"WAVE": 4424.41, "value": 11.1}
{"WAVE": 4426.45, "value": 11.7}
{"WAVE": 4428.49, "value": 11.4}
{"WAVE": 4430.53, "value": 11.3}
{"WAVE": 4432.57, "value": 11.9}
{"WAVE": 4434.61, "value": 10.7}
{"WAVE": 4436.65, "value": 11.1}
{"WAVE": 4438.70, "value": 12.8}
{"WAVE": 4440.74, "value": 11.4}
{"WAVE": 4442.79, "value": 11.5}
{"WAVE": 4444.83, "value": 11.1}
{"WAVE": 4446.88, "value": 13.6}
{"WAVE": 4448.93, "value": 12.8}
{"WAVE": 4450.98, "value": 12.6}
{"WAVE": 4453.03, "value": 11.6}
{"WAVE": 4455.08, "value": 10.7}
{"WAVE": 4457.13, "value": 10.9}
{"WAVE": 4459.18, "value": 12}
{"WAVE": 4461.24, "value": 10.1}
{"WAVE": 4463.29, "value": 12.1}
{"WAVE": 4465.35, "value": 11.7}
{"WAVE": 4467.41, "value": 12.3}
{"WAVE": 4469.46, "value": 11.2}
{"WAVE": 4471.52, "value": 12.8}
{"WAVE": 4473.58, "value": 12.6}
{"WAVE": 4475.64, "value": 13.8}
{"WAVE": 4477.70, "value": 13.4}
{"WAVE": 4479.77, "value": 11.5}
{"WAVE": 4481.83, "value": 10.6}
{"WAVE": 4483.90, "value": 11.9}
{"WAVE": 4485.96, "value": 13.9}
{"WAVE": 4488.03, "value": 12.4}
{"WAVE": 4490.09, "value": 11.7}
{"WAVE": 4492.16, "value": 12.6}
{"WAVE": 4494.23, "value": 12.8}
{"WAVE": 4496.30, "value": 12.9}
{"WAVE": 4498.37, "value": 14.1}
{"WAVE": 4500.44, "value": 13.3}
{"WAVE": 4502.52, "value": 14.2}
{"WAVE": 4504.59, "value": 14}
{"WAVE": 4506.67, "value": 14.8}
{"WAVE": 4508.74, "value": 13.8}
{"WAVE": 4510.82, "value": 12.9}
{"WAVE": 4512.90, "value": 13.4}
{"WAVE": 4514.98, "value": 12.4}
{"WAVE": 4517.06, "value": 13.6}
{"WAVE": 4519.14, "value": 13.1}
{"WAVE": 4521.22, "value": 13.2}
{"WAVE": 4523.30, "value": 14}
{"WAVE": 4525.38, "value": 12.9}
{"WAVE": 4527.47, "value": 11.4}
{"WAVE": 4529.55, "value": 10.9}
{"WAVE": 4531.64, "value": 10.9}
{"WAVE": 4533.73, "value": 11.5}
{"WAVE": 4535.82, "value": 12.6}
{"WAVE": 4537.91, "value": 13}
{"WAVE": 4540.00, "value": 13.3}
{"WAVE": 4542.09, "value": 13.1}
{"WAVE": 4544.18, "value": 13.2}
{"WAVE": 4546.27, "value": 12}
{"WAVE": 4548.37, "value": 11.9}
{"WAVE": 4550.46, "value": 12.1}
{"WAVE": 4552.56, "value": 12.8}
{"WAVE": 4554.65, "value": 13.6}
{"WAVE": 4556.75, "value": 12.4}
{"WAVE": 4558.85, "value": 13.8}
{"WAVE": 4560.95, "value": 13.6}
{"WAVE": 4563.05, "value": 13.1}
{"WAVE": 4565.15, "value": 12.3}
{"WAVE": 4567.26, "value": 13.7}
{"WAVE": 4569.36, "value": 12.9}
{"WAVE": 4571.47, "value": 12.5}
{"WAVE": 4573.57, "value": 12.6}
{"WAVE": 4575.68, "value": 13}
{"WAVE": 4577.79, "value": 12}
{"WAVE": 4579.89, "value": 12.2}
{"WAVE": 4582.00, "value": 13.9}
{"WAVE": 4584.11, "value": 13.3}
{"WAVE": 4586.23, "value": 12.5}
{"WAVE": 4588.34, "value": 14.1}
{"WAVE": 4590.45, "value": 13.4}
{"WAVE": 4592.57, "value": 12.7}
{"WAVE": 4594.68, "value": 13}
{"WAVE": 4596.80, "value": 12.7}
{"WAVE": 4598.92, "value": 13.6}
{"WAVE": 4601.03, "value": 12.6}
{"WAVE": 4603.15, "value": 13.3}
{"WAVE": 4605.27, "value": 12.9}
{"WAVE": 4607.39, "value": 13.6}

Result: -11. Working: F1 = 2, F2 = 8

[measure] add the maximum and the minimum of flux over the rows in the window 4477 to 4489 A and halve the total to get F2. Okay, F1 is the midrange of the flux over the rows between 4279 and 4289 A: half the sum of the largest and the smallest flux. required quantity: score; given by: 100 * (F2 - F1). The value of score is 307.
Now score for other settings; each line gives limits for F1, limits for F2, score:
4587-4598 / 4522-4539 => -95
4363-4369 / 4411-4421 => -10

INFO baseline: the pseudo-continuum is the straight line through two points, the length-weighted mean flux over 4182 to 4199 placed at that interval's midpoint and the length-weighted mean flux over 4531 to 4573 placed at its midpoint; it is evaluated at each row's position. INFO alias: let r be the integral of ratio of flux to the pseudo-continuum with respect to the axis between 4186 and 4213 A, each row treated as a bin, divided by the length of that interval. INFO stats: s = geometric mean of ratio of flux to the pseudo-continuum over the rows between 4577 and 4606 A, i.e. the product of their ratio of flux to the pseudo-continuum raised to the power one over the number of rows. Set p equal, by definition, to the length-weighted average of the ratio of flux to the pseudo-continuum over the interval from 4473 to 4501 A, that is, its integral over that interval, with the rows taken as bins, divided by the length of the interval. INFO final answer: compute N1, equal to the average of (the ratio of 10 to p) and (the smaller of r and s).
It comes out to 5.25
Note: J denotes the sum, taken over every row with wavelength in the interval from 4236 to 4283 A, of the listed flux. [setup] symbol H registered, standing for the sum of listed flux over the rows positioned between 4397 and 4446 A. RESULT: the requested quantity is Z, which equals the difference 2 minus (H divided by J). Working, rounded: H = 273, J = 227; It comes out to 0.8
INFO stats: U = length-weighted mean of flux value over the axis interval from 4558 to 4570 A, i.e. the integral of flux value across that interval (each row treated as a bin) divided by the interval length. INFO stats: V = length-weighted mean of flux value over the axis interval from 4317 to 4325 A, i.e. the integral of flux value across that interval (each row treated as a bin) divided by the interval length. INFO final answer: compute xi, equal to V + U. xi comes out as 24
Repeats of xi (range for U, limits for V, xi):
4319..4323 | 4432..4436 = 22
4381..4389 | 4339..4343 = 19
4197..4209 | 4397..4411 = 20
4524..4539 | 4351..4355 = 22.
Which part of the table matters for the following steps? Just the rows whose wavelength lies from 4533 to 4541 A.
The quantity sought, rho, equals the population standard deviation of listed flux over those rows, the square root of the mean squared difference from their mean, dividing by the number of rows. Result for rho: 0.68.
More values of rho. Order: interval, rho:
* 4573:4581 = 0.38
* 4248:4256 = 1.18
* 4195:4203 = 0.60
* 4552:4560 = 0.57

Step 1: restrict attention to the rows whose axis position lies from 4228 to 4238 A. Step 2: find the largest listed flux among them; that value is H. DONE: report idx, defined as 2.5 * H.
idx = 27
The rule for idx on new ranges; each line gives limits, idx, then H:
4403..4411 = 29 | 11.7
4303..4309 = 17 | 6.76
